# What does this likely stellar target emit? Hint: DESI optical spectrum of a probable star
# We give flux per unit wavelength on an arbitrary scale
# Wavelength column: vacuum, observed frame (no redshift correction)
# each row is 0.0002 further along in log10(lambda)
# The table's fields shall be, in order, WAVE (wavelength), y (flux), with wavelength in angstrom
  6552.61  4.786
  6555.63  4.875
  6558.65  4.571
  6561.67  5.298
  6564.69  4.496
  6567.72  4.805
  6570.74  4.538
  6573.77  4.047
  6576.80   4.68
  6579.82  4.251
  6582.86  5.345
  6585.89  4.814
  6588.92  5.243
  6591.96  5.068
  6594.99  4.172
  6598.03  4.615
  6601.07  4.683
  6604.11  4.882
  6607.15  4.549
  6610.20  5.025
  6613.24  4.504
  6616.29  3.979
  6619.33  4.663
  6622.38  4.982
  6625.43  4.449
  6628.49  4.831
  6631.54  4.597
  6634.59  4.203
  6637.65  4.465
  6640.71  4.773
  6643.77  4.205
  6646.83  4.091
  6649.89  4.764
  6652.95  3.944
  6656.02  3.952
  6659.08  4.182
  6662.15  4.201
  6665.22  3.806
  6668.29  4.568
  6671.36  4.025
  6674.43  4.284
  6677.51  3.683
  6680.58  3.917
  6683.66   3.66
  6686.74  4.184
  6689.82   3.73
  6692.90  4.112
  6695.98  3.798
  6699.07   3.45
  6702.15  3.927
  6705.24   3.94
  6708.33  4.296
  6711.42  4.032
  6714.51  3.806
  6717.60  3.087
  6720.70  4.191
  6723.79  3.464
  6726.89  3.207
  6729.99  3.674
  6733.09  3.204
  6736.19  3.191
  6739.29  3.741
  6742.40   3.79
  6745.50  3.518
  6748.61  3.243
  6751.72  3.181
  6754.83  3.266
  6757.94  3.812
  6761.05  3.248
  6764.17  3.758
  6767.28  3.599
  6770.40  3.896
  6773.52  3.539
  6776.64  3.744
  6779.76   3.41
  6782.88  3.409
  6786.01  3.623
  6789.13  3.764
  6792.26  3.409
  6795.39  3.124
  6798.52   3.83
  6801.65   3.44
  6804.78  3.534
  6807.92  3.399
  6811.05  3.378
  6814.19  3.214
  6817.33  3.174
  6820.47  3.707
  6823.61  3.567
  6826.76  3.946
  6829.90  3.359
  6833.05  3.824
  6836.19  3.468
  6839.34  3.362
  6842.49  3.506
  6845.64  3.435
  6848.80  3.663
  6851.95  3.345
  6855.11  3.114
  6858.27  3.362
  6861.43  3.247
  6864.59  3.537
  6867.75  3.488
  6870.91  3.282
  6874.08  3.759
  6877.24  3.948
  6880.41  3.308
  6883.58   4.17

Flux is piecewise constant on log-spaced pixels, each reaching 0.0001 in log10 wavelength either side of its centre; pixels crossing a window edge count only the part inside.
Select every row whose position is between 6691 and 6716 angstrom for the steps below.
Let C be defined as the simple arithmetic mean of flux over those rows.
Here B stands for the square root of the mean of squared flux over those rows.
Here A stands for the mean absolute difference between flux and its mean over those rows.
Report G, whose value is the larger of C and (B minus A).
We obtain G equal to 3.9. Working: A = 0.18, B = 3.9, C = 3.9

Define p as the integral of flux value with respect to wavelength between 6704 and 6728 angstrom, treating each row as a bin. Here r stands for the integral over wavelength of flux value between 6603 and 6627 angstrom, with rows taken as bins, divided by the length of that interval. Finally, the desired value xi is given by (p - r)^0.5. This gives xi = 9.3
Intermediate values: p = 90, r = 4.62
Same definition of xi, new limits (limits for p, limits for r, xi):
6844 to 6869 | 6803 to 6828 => 9.0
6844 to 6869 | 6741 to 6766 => 9.0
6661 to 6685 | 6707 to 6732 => 9.6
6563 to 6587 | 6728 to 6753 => 10.4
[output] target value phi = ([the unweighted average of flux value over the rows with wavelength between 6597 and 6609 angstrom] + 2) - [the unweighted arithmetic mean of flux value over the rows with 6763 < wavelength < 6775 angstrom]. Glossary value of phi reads 3.0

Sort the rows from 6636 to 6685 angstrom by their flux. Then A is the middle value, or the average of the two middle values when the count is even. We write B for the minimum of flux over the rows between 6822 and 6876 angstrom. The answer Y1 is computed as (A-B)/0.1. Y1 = 10.2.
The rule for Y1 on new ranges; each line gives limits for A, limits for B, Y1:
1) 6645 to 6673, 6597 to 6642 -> 1.1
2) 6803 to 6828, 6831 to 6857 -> 3.5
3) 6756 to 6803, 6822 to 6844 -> 2.4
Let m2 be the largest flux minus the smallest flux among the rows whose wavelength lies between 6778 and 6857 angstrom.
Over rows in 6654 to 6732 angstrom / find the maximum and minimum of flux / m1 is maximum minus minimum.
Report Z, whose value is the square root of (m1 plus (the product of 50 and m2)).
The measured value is 6.6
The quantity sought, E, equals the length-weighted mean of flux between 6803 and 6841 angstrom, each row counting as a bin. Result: 3.49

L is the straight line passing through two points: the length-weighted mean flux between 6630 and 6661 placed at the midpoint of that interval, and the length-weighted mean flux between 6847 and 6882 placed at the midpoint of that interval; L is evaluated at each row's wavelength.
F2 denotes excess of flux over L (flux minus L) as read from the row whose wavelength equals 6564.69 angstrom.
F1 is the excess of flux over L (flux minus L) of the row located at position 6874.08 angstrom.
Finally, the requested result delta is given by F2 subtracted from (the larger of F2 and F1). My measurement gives 0.5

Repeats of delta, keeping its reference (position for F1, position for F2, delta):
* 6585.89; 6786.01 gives 0.4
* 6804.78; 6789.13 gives 0.0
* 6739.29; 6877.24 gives 0.0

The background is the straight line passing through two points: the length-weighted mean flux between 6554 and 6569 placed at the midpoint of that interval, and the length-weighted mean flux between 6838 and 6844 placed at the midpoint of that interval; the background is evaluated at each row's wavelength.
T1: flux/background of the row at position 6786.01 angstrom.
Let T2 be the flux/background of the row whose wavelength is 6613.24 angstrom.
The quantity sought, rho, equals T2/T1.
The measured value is 1.01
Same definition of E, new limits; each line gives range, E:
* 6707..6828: 3.55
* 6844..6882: 3.46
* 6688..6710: 3.90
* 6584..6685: 4.42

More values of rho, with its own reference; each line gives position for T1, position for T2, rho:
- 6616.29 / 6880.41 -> 1.16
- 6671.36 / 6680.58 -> 0.98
